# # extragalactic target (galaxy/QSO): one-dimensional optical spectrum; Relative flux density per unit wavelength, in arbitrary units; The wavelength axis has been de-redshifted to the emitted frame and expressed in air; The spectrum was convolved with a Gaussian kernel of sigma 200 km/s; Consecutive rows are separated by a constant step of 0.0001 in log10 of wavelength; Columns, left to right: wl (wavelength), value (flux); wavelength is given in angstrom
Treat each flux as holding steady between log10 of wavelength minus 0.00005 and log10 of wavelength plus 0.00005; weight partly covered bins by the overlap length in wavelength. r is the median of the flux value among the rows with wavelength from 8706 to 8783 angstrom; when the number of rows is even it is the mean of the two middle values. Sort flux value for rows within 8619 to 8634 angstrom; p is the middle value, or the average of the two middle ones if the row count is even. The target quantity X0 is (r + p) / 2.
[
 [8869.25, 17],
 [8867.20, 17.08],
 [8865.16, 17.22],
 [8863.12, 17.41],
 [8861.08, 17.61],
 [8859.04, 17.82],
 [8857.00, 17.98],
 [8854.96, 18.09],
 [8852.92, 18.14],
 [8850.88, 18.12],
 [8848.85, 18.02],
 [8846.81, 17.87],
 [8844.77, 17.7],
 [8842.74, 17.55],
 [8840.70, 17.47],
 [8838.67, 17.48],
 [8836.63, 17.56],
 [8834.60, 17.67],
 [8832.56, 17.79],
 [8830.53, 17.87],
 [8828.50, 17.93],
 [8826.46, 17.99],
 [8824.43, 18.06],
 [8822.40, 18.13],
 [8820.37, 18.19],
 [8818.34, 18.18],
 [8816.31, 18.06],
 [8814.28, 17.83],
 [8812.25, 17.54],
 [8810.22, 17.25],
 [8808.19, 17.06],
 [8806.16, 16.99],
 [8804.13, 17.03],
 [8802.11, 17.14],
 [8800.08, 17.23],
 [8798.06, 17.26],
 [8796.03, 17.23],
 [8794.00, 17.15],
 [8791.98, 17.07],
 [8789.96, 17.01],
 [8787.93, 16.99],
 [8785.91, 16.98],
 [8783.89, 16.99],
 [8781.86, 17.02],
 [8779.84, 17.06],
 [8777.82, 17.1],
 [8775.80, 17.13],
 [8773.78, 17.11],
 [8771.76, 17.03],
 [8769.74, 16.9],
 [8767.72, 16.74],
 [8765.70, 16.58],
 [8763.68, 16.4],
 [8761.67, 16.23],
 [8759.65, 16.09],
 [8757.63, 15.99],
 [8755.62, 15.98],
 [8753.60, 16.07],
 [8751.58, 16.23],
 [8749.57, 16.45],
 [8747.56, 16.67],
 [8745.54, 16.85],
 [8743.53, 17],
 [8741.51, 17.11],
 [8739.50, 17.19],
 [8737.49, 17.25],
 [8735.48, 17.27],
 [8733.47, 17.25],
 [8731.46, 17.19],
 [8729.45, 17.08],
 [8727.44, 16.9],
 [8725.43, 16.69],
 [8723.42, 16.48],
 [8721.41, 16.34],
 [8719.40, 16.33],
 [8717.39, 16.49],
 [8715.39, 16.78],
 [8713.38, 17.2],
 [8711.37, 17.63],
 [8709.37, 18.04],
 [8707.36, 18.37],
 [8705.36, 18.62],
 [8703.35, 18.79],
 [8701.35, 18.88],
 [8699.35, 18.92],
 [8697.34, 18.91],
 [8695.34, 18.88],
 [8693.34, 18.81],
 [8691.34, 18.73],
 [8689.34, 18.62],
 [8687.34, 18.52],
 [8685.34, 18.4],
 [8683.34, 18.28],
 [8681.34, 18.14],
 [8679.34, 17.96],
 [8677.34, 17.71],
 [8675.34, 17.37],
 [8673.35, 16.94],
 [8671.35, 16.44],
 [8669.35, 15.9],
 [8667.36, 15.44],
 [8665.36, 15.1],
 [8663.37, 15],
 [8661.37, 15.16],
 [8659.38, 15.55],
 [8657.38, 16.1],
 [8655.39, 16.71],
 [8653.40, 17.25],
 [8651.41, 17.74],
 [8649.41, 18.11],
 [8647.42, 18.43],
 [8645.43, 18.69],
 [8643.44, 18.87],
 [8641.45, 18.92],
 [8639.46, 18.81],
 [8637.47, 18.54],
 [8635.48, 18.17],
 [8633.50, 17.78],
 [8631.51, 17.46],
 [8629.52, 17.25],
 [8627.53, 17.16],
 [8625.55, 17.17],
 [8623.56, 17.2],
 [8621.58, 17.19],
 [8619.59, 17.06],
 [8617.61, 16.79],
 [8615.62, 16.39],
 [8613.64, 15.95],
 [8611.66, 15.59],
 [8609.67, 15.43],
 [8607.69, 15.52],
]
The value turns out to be 17.0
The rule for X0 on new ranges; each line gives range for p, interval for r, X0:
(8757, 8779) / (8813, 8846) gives 17.3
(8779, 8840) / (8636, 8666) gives 17.5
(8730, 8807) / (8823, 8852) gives 17.4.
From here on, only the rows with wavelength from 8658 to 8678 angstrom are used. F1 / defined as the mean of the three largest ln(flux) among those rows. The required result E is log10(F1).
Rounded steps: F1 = 2.85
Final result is 0.455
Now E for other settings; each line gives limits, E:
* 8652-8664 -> 0.449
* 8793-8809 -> 0.454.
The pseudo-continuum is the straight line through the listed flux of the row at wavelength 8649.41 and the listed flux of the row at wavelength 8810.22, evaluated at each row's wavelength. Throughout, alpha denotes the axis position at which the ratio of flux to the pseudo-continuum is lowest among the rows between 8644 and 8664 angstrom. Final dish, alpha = 8663.37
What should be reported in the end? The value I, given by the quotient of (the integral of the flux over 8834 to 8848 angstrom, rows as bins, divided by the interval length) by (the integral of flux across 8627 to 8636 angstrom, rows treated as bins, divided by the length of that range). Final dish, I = 1.00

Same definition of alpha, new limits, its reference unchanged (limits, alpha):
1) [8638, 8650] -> 8649.41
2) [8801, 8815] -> 8806.16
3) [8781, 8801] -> 8783.89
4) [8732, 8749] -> 8747.56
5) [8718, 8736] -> 8719.40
